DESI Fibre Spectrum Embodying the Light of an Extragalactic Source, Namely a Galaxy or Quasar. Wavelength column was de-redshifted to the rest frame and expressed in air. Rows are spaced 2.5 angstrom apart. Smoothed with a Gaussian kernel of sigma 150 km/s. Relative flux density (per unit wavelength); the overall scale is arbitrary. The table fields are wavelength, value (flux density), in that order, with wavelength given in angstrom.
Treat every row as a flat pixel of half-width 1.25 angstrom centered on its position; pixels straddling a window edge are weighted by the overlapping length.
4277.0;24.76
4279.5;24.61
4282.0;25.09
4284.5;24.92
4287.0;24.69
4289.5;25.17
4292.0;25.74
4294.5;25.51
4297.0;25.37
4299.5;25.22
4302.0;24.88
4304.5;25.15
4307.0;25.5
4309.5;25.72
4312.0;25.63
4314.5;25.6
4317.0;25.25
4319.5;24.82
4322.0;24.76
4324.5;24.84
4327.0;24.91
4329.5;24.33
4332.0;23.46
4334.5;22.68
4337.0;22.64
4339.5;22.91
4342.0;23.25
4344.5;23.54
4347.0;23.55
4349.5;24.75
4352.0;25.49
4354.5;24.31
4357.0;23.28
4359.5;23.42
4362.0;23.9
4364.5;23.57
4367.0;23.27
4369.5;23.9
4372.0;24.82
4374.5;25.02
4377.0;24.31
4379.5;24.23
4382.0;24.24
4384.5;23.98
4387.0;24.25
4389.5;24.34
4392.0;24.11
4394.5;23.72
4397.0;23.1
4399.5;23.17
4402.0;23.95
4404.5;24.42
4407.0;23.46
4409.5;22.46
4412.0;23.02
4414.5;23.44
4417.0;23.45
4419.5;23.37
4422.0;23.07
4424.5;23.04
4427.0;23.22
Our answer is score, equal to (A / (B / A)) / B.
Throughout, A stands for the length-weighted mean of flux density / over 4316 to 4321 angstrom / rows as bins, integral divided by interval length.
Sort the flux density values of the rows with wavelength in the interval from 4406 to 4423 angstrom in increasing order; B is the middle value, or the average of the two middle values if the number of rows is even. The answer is 1.15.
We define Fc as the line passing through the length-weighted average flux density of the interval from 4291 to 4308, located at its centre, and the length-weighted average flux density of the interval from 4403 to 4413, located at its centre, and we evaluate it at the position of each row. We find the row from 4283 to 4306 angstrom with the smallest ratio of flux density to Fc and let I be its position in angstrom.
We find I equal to 4287.0 angstrom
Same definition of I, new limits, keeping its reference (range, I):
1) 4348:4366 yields 4357.0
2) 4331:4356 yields 4334.5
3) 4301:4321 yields 4302.0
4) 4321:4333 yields 4332.0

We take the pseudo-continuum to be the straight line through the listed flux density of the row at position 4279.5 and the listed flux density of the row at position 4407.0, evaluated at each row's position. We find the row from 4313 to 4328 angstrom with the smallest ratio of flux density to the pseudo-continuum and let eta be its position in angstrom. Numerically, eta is 4322.0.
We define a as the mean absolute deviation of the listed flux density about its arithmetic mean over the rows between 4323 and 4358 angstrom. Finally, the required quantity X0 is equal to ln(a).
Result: -0.24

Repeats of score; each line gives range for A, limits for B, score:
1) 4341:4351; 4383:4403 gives 0.99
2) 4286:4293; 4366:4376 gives 1.07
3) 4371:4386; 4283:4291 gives 0.96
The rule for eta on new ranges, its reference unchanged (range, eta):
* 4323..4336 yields 4334.5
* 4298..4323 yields 4302.0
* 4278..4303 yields 4279.5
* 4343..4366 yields 4357.0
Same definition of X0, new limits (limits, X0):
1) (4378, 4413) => -0.68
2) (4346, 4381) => -0.55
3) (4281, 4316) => -1.27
